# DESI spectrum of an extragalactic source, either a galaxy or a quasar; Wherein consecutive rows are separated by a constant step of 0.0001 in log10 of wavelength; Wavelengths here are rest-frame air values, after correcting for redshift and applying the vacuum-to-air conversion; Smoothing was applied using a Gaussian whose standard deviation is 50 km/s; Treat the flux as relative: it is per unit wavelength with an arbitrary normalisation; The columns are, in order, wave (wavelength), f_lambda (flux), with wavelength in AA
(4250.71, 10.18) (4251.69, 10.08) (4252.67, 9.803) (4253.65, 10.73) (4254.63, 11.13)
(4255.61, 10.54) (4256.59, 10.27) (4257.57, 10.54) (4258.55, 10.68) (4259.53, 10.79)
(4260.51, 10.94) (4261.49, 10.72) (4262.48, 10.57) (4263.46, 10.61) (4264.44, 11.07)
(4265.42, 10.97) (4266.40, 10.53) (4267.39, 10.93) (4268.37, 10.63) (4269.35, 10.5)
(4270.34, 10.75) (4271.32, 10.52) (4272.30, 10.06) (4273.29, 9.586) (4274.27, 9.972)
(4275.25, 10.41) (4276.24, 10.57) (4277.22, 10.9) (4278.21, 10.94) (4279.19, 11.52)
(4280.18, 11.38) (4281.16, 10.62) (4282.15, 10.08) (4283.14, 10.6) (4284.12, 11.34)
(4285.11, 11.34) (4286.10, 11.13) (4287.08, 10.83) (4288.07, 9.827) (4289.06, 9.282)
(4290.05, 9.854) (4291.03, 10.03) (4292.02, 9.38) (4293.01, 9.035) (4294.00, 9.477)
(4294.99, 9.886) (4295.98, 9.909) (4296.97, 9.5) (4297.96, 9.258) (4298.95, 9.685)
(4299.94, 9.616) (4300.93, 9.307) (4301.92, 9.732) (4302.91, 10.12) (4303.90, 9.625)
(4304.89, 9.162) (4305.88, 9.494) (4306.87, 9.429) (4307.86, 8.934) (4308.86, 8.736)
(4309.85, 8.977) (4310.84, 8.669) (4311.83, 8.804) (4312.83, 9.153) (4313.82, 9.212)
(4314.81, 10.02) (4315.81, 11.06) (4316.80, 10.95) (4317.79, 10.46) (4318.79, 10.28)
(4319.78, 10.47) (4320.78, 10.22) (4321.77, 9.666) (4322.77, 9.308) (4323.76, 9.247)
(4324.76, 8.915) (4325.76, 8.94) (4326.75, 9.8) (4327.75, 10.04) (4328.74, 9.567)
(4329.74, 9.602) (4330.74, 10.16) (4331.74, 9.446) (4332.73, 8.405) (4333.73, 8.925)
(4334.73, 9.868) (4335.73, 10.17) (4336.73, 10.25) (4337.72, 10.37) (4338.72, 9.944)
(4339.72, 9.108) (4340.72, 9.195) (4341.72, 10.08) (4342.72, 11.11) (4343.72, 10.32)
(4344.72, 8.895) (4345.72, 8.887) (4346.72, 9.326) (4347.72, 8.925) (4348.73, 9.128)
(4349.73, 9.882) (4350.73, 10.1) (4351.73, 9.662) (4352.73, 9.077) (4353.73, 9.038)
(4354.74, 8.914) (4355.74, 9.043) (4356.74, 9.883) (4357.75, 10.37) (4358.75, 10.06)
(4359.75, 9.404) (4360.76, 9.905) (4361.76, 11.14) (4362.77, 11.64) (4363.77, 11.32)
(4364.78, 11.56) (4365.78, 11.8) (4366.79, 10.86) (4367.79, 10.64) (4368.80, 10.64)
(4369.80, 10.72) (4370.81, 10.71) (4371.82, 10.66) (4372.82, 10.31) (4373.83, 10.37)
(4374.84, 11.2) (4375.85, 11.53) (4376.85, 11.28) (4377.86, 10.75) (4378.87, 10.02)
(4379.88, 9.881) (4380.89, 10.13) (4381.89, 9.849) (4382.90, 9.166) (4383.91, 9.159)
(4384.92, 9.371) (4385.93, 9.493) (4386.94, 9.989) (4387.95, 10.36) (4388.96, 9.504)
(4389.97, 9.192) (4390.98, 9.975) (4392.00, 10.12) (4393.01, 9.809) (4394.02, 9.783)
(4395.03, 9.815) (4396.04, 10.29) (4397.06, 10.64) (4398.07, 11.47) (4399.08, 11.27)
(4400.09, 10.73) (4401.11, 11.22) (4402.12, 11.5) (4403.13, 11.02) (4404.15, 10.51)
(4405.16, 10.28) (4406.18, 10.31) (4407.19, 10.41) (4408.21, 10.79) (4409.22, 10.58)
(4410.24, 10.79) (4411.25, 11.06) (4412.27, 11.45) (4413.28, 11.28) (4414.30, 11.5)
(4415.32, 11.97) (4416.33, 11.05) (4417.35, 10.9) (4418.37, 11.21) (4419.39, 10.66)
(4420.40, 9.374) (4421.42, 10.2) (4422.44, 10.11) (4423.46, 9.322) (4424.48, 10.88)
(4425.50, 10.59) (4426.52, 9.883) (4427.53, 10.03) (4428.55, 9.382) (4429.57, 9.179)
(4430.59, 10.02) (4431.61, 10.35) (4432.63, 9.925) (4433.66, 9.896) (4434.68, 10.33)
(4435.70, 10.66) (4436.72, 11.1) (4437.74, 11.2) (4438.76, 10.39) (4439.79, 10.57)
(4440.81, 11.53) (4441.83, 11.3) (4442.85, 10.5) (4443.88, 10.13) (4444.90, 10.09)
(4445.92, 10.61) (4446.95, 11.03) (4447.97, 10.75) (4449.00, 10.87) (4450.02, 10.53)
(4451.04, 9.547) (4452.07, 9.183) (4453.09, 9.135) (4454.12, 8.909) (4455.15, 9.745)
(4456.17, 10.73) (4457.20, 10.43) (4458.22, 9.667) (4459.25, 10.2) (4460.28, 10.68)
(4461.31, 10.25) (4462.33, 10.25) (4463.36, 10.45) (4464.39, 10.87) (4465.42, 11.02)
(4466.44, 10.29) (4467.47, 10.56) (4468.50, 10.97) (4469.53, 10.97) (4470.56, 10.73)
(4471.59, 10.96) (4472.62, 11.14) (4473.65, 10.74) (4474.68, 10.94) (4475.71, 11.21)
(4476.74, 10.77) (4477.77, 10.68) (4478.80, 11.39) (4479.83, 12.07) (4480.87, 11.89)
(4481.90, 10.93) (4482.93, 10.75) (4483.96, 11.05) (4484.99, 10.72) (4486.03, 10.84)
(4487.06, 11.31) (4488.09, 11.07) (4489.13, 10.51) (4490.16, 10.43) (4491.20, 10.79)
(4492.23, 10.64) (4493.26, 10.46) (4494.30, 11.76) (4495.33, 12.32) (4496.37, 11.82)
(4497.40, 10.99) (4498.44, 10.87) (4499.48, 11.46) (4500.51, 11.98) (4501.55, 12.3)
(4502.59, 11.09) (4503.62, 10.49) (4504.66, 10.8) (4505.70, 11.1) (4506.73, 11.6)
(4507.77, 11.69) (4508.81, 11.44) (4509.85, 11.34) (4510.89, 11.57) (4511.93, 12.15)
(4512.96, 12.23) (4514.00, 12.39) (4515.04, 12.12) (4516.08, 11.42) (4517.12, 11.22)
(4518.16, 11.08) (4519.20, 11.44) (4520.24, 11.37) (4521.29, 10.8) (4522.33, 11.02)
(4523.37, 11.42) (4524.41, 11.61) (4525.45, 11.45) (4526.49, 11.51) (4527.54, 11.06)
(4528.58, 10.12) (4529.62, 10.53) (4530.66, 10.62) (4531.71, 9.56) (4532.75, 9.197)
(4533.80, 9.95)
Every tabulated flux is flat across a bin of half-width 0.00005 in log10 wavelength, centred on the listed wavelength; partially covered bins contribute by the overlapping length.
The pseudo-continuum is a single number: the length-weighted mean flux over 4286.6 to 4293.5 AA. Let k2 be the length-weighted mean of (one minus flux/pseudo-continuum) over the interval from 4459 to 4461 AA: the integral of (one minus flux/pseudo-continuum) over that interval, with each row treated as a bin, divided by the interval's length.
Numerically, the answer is -0.07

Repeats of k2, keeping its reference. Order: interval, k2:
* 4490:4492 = -0.09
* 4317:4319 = -0.07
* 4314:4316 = -0.05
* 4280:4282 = -0.11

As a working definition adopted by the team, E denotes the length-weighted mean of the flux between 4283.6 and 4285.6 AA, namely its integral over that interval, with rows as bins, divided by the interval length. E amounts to 11.3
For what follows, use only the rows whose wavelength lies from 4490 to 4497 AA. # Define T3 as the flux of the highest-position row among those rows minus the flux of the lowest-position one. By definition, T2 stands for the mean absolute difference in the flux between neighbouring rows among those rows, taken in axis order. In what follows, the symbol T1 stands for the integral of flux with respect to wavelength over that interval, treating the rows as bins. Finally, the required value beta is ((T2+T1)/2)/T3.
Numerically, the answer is 28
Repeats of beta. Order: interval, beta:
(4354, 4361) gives 34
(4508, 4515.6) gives 67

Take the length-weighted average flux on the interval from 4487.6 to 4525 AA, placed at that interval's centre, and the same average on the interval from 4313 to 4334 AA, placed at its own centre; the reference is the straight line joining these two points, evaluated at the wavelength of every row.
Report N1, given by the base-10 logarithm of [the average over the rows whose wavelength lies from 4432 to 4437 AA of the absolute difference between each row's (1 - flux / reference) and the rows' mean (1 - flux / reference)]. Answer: -1.4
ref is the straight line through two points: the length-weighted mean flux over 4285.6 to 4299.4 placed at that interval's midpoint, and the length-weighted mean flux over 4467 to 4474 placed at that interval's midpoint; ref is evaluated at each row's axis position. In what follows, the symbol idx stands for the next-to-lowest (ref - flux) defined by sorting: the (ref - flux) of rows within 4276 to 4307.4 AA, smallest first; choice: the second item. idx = -1.7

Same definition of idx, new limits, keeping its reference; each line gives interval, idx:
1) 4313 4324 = -1.0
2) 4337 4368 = -1.4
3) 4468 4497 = -1.1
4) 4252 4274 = -1.5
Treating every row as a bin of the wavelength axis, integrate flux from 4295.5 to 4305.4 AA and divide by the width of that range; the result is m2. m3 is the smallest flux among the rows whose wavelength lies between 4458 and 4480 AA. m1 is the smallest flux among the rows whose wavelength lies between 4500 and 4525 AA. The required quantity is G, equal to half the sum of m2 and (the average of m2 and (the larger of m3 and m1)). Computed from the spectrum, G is 9.8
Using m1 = 10.49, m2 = 9.6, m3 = 9.667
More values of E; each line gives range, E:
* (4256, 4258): 10.4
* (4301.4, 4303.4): 9.9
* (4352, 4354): 9.1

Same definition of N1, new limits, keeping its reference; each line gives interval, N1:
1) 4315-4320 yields -1.5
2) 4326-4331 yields -1.7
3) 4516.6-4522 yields -1.8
